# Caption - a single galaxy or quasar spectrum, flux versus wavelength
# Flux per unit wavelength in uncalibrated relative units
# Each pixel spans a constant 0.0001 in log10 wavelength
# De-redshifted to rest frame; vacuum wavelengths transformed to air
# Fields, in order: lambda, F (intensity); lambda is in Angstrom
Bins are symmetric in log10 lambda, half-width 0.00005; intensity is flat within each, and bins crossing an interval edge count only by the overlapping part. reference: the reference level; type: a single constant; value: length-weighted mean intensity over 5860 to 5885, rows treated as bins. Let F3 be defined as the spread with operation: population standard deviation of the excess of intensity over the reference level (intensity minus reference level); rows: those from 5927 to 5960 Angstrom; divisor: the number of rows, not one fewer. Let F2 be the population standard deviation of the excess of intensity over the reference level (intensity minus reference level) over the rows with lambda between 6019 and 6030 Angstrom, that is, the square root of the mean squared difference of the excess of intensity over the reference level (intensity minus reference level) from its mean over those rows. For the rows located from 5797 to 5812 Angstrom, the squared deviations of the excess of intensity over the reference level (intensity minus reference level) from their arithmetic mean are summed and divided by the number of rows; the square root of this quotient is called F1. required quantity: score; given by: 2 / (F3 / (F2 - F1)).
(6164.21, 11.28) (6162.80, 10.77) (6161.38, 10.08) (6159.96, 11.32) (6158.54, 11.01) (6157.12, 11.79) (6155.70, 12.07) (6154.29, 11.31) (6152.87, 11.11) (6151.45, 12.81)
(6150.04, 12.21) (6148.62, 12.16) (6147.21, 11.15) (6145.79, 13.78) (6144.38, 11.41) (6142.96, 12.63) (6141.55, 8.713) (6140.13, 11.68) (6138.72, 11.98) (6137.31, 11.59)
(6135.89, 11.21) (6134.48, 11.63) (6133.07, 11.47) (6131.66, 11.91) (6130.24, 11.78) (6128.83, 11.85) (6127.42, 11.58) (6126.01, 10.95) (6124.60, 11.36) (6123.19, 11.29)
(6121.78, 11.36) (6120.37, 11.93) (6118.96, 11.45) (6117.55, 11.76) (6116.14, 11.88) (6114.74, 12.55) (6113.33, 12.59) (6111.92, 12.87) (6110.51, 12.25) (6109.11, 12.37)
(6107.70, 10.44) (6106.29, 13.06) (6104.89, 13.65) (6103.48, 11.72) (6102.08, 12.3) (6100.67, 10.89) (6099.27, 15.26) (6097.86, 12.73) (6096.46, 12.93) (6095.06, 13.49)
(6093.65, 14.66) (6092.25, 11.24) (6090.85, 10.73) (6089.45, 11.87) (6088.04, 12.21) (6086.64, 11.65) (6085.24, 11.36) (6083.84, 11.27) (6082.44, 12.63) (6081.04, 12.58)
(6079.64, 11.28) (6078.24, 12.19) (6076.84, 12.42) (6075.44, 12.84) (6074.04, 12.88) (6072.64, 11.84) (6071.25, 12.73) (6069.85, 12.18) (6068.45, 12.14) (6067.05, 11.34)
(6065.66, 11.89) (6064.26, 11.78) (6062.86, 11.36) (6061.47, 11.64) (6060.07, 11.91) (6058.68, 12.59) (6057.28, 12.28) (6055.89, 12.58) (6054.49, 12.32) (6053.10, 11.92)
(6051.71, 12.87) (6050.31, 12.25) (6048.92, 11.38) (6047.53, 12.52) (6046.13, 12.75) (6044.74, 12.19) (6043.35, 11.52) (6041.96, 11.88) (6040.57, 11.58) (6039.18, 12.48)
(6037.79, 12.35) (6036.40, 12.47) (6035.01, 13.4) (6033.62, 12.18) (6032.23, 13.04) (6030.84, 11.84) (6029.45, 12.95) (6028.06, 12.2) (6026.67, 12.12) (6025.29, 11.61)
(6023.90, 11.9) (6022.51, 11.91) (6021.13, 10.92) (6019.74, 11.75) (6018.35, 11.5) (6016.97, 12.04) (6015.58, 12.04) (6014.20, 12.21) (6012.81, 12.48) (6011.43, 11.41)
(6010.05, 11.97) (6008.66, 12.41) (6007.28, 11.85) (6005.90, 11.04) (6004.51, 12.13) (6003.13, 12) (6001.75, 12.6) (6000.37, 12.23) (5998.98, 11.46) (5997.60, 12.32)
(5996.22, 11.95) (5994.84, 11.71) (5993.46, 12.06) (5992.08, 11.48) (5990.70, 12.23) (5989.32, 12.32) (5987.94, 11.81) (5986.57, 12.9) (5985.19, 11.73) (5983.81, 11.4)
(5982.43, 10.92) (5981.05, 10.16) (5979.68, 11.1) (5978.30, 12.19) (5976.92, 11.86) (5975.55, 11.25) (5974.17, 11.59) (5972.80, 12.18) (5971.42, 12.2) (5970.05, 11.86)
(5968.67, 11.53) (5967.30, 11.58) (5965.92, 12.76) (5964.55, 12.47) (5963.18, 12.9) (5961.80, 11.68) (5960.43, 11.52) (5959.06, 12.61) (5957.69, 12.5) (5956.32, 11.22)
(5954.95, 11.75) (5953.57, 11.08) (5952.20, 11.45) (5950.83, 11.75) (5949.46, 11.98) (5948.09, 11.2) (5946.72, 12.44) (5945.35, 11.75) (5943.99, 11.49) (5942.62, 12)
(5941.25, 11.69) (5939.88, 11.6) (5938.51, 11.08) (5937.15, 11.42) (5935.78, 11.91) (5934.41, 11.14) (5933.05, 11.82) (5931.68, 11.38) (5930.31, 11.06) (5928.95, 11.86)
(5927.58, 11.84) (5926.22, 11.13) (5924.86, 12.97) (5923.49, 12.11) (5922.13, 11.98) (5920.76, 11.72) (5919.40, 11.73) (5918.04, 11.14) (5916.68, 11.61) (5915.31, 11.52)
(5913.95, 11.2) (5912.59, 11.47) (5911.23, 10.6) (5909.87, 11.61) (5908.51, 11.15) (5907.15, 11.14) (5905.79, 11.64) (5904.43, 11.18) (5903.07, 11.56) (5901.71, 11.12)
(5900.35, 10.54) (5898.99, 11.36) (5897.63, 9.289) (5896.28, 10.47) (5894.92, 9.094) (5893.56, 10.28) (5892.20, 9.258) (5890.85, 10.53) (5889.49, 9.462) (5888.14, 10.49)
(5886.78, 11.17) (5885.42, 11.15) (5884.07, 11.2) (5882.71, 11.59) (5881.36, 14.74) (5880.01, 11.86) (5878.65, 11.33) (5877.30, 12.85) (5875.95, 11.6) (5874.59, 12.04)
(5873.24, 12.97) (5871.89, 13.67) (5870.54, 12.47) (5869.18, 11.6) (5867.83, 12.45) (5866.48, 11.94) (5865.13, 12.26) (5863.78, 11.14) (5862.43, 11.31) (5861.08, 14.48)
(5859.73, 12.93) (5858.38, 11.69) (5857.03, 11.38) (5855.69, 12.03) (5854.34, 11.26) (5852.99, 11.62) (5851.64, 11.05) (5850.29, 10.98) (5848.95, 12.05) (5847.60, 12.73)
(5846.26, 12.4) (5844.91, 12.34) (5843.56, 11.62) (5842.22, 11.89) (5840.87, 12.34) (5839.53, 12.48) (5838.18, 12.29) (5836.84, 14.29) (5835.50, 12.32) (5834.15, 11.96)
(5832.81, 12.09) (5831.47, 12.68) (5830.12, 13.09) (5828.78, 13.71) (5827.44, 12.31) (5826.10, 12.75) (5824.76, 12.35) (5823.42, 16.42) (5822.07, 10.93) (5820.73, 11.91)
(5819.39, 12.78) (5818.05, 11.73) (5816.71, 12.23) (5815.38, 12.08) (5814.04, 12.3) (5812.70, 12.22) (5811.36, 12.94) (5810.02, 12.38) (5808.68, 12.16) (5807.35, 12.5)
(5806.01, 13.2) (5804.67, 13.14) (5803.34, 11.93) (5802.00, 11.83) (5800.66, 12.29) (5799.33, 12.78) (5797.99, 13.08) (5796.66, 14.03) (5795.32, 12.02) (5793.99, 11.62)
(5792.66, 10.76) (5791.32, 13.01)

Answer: 0.3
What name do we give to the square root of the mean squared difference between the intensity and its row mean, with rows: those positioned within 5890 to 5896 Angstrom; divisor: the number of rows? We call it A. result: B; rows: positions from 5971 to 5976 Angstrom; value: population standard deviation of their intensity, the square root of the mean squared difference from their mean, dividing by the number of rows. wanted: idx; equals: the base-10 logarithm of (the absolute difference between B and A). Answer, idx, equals -0.7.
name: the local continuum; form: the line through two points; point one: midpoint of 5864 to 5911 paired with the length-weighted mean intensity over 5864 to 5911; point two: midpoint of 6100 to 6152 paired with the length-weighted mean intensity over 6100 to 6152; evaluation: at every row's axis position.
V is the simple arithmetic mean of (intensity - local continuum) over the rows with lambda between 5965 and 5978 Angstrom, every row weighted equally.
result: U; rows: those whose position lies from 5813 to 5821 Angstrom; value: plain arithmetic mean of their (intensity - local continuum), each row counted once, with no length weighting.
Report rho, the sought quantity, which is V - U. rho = -0.6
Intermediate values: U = 0.9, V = 0.3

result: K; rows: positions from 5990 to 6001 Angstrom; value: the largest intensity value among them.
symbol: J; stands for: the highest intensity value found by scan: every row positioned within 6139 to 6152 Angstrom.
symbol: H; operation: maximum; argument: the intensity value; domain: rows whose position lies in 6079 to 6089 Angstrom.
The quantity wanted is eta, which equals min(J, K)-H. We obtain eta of -0.3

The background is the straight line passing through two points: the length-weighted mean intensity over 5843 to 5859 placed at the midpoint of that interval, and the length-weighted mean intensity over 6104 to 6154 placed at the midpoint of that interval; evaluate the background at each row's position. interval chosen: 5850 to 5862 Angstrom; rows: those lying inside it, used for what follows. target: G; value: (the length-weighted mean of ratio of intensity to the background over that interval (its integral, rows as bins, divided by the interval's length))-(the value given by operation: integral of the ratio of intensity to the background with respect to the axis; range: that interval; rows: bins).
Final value -11.2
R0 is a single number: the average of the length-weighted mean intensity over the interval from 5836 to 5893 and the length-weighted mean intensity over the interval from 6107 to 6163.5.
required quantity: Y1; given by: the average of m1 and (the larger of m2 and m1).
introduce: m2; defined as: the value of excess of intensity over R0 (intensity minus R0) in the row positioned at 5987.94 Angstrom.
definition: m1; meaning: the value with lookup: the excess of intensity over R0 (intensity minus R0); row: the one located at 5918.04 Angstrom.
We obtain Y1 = -0.31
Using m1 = -0.65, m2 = 0.02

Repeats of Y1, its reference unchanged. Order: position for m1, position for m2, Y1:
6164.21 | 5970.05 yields -0.22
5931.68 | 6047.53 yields 0.16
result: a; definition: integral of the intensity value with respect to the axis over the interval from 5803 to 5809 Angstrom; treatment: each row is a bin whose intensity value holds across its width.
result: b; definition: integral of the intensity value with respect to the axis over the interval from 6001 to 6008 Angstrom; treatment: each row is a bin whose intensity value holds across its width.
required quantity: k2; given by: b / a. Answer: 1.10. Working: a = 76.0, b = 84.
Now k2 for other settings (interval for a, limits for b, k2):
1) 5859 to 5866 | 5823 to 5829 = 0.92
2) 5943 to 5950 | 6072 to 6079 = 1.05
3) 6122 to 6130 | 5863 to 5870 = 0.91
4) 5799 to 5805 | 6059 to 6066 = 1.11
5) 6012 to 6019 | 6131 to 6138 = 0.96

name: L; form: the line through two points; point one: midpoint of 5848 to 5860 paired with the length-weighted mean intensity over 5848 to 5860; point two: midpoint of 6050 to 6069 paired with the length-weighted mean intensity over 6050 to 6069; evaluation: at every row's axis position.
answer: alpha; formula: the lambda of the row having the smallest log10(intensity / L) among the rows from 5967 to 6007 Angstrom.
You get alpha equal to 5981.05 Angstrom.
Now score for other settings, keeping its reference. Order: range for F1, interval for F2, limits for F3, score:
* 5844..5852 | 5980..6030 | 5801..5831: -0.2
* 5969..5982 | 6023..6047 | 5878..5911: -0.2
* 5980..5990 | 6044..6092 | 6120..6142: -0.8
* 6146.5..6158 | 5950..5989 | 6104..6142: 0.1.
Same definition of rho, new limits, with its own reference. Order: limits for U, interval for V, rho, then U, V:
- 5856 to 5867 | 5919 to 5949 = -0.6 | 0.8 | 0.2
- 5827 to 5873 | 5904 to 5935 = -0.9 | 1.0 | 0.1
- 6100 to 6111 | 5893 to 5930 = -0.5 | 0.3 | -0.2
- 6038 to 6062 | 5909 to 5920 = -0.5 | 0.5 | -0.1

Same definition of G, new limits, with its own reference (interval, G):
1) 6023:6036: -12.5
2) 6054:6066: -11.2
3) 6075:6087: -11.2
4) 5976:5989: -11.8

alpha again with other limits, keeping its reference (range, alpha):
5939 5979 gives 5953.57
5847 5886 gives 5850.29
